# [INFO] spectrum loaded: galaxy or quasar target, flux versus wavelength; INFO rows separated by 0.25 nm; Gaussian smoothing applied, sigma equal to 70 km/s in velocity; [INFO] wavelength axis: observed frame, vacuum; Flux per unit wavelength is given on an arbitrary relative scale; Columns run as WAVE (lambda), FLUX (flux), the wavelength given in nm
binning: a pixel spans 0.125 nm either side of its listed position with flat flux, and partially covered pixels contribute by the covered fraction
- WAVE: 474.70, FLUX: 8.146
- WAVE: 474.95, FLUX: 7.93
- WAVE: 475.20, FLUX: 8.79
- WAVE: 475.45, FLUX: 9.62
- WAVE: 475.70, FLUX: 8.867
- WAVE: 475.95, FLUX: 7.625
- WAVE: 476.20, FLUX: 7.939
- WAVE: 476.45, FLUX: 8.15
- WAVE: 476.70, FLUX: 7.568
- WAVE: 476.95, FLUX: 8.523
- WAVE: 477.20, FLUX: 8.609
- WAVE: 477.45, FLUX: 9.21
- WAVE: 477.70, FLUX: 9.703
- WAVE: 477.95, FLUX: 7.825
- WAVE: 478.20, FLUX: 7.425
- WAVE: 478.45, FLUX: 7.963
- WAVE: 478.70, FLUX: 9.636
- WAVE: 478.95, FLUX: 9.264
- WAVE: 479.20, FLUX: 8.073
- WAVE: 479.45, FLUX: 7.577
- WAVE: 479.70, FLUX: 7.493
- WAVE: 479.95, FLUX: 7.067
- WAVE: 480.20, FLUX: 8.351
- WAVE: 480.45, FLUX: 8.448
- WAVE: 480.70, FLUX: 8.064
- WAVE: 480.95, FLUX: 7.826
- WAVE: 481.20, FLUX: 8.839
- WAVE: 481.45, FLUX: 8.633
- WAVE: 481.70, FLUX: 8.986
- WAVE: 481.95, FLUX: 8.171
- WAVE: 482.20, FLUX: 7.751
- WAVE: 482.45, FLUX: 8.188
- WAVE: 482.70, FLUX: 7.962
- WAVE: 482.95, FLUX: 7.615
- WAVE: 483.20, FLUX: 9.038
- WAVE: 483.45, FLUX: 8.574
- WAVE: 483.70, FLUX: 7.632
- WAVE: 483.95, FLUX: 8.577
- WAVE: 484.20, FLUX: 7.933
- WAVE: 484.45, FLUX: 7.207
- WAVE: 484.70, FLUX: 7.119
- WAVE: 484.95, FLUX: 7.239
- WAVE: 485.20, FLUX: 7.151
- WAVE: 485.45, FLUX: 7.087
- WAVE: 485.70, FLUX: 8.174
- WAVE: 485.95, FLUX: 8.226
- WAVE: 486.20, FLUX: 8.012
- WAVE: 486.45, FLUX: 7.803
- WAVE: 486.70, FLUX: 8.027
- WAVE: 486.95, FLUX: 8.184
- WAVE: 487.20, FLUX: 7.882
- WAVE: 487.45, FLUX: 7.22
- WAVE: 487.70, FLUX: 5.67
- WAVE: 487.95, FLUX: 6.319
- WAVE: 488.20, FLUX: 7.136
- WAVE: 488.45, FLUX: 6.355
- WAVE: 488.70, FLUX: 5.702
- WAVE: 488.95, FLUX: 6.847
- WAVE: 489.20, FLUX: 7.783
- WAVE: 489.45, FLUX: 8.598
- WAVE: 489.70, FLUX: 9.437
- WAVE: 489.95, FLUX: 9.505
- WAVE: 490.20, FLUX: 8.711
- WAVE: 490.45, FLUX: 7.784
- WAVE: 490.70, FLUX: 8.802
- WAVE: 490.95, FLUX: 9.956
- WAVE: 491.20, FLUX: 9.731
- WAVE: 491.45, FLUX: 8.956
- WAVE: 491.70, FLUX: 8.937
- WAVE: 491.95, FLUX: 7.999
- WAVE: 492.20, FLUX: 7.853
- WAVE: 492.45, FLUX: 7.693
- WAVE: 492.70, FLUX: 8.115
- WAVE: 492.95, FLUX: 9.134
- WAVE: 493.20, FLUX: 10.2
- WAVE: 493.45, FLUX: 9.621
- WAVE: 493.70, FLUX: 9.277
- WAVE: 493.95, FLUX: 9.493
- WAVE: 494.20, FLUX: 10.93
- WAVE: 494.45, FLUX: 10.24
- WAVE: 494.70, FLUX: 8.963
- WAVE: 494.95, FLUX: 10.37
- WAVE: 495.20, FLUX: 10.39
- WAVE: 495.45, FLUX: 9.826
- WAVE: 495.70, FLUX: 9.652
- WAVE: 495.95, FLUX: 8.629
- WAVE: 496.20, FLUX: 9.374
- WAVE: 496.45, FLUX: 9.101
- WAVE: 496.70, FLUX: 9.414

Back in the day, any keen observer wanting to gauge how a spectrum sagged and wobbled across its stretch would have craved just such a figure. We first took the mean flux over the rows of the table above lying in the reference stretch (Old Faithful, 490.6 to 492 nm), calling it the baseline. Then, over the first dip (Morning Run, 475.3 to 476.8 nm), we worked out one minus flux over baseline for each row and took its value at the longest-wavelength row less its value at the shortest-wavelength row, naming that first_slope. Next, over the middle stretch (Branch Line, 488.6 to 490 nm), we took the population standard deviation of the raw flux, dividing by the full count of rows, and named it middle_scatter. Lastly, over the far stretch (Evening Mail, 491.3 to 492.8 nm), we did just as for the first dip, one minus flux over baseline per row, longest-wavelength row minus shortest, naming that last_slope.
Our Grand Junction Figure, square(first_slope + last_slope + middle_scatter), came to 2.9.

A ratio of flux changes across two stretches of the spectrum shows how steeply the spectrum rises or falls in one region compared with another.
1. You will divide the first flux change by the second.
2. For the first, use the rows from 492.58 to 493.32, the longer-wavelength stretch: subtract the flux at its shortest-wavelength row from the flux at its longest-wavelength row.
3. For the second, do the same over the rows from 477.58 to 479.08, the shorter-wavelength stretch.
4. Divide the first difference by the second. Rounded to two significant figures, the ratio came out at -4.7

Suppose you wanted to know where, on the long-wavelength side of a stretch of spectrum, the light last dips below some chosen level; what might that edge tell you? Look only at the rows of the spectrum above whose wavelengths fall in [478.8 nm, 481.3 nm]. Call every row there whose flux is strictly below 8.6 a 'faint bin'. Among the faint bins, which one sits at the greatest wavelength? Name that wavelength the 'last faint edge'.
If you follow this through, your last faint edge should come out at 480.95 nm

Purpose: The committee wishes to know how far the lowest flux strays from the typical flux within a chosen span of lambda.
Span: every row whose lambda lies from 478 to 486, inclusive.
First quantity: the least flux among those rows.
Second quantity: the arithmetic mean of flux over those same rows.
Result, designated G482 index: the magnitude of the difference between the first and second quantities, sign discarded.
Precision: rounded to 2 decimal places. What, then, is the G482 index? 0.97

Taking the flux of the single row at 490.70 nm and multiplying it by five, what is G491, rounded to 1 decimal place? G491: 44.0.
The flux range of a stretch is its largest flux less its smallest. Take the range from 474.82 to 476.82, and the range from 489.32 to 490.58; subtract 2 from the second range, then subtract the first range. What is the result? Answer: -2.33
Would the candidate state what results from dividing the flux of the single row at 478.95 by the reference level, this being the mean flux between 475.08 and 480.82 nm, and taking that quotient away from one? -0.11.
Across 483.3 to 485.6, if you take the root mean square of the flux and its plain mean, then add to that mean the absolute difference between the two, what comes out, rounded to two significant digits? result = 7.6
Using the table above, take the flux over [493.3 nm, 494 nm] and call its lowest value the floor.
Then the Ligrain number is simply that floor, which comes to 9.277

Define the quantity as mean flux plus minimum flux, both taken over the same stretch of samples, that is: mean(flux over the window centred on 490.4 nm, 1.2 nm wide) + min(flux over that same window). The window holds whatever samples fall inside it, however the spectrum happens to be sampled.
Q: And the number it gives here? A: 16.7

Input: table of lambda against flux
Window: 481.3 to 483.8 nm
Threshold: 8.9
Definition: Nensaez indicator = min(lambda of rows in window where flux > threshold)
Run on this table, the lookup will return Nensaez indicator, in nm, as 481.70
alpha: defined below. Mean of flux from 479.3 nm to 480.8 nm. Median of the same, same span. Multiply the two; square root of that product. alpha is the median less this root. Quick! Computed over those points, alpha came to -0.01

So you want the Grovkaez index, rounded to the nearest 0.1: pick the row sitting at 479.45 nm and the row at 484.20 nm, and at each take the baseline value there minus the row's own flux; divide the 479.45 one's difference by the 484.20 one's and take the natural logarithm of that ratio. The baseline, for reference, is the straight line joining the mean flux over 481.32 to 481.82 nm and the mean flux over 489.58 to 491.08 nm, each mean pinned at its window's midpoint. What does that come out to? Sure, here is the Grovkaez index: 0.2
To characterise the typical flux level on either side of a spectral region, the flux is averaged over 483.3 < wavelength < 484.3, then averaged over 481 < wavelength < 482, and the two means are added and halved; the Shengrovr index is 8.42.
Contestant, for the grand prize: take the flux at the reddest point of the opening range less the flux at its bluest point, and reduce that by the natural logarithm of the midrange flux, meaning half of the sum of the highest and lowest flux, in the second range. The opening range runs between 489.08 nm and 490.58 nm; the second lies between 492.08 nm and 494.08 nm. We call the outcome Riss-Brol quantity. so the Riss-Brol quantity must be -2.19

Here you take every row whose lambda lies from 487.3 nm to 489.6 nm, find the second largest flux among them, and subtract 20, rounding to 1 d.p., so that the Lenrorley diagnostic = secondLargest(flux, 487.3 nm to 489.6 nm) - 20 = -12.2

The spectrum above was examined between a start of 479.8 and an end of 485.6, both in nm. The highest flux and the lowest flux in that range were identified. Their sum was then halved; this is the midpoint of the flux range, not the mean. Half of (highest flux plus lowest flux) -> 8.1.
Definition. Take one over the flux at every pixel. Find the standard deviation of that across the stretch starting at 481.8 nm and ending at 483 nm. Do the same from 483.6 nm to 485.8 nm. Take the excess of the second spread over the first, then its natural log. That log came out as -5.3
